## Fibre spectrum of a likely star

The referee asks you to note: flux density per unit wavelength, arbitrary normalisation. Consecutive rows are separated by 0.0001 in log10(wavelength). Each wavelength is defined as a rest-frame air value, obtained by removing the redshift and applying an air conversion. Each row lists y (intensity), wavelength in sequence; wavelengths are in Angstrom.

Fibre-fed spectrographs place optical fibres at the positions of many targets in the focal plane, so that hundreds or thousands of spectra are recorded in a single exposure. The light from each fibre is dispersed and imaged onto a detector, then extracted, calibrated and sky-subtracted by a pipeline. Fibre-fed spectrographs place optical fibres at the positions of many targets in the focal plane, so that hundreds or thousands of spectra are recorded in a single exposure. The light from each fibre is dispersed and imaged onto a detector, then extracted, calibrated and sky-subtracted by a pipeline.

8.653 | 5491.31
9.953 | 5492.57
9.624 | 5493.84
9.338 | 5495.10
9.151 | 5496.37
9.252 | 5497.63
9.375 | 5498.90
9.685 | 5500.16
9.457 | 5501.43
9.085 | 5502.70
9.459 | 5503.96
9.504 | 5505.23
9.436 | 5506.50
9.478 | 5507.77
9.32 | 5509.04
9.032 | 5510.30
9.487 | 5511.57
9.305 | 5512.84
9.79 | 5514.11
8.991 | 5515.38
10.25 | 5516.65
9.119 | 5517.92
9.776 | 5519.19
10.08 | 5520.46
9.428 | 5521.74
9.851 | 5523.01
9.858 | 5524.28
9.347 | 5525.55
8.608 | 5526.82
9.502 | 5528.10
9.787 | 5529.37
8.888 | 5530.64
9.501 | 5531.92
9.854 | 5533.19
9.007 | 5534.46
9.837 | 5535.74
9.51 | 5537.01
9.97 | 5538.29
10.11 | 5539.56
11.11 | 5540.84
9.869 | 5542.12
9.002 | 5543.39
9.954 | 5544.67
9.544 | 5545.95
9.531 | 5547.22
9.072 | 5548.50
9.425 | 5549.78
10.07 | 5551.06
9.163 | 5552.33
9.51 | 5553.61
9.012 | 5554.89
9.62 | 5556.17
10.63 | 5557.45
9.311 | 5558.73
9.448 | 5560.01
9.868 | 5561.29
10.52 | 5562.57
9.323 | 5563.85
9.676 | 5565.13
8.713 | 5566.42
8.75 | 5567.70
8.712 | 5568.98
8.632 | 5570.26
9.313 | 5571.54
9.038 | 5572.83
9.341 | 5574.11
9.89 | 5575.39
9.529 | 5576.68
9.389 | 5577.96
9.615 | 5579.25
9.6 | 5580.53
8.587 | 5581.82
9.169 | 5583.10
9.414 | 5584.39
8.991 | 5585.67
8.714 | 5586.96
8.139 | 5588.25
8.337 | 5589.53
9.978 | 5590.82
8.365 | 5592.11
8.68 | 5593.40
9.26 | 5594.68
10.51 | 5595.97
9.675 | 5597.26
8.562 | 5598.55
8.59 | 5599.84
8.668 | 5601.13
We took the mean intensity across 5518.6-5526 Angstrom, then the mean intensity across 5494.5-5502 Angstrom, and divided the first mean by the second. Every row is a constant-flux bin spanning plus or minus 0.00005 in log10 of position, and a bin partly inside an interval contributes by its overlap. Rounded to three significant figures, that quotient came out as 1.04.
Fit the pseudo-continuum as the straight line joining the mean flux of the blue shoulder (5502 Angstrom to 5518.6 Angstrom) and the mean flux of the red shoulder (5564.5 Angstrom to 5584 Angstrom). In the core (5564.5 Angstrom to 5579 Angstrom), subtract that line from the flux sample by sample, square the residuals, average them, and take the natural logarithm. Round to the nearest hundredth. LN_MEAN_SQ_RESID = -1.72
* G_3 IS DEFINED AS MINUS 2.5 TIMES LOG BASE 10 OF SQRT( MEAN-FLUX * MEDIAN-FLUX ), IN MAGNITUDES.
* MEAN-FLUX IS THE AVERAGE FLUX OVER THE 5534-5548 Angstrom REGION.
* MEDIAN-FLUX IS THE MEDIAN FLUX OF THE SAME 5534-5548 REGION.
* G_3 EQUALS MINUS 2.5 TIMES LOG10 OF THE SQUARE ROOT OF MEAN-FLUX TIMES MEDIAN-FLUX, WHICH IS -2.48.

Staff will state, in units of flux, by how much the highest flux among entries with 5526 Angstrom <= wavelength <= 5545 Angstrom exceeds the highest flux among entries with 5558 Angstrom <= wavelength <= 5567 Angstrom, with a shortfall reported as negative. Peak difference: 0.6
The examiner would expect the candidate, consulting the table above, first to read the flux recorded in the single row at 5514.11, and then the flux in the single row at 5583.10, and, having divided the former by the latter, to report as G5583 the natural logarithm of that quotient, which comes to 0.07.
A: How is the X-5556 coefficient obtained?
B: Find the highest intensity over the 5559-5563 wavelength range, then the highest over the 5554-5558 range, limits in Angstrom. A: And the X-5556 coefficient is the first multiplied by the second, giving 112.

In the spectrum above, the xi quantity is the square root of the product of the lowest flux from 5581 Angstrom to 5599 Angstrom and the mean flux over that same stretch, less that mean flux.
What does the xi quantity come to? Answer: -0.46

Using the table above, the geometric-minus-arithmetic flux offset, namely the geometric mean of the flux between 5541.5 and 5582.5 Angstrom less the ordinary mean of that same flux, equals -0.013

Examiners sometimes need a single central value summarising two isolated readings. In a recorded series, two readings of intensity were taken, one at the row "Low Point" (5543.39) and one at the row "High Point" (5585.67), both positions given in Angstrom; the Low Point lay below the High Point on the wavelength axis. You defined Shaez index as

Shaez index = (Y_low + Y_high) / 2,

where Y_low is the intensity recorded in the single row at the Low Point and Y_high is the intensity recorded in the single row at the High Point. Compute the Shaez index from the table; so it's 9.0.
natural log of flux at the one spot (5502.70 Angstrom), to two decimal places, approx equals 2.21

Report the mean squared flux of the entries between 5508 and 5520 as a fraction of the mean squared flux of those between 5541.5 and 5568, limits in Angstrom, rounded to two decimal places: 0.98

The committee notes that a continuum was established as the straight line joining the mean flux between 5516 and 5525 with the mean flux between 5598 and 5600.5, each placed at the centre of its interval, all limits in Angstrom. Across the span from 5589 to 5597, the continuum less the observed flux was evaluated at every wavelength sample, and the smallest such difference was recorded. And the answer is -1.9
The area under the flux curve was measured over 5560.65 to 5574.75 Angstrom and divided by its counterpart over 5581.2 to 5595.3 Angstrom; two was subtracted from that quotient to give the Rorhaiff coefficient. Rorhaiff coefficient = -0.96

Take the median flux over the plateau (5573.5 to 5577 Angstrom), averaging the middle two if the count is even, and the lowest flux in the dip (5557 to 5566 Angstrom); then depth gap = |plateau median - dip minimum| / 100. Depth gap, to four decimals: 0.0022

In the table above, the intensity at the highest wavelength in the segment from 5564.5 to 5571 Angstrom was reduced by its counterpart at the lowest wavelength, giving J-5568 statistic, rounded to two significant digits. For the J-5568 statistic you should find -1.0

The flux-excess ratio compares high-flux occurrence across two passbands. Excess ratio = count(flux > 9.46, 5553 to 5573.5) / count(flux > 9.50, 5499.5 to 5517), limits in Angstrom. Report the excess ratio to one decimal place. 1.5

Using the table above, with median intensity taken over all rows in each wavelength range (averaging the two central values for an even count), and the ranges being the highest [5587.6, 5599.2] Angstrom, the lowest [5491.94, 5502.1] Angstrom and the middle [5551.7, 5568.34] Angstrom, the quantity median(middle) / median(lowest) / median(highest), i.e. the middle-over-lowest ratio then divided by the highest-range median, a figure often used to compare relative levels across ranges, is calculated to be 0.116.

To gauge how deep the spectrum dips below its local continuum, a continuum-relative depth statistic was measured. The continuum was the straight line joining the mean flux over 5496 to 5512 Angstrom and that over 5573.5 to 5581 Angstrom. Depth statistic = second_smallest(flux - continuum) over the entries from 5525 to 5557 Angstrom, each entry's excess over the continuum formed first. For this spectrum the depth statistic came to -0.55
